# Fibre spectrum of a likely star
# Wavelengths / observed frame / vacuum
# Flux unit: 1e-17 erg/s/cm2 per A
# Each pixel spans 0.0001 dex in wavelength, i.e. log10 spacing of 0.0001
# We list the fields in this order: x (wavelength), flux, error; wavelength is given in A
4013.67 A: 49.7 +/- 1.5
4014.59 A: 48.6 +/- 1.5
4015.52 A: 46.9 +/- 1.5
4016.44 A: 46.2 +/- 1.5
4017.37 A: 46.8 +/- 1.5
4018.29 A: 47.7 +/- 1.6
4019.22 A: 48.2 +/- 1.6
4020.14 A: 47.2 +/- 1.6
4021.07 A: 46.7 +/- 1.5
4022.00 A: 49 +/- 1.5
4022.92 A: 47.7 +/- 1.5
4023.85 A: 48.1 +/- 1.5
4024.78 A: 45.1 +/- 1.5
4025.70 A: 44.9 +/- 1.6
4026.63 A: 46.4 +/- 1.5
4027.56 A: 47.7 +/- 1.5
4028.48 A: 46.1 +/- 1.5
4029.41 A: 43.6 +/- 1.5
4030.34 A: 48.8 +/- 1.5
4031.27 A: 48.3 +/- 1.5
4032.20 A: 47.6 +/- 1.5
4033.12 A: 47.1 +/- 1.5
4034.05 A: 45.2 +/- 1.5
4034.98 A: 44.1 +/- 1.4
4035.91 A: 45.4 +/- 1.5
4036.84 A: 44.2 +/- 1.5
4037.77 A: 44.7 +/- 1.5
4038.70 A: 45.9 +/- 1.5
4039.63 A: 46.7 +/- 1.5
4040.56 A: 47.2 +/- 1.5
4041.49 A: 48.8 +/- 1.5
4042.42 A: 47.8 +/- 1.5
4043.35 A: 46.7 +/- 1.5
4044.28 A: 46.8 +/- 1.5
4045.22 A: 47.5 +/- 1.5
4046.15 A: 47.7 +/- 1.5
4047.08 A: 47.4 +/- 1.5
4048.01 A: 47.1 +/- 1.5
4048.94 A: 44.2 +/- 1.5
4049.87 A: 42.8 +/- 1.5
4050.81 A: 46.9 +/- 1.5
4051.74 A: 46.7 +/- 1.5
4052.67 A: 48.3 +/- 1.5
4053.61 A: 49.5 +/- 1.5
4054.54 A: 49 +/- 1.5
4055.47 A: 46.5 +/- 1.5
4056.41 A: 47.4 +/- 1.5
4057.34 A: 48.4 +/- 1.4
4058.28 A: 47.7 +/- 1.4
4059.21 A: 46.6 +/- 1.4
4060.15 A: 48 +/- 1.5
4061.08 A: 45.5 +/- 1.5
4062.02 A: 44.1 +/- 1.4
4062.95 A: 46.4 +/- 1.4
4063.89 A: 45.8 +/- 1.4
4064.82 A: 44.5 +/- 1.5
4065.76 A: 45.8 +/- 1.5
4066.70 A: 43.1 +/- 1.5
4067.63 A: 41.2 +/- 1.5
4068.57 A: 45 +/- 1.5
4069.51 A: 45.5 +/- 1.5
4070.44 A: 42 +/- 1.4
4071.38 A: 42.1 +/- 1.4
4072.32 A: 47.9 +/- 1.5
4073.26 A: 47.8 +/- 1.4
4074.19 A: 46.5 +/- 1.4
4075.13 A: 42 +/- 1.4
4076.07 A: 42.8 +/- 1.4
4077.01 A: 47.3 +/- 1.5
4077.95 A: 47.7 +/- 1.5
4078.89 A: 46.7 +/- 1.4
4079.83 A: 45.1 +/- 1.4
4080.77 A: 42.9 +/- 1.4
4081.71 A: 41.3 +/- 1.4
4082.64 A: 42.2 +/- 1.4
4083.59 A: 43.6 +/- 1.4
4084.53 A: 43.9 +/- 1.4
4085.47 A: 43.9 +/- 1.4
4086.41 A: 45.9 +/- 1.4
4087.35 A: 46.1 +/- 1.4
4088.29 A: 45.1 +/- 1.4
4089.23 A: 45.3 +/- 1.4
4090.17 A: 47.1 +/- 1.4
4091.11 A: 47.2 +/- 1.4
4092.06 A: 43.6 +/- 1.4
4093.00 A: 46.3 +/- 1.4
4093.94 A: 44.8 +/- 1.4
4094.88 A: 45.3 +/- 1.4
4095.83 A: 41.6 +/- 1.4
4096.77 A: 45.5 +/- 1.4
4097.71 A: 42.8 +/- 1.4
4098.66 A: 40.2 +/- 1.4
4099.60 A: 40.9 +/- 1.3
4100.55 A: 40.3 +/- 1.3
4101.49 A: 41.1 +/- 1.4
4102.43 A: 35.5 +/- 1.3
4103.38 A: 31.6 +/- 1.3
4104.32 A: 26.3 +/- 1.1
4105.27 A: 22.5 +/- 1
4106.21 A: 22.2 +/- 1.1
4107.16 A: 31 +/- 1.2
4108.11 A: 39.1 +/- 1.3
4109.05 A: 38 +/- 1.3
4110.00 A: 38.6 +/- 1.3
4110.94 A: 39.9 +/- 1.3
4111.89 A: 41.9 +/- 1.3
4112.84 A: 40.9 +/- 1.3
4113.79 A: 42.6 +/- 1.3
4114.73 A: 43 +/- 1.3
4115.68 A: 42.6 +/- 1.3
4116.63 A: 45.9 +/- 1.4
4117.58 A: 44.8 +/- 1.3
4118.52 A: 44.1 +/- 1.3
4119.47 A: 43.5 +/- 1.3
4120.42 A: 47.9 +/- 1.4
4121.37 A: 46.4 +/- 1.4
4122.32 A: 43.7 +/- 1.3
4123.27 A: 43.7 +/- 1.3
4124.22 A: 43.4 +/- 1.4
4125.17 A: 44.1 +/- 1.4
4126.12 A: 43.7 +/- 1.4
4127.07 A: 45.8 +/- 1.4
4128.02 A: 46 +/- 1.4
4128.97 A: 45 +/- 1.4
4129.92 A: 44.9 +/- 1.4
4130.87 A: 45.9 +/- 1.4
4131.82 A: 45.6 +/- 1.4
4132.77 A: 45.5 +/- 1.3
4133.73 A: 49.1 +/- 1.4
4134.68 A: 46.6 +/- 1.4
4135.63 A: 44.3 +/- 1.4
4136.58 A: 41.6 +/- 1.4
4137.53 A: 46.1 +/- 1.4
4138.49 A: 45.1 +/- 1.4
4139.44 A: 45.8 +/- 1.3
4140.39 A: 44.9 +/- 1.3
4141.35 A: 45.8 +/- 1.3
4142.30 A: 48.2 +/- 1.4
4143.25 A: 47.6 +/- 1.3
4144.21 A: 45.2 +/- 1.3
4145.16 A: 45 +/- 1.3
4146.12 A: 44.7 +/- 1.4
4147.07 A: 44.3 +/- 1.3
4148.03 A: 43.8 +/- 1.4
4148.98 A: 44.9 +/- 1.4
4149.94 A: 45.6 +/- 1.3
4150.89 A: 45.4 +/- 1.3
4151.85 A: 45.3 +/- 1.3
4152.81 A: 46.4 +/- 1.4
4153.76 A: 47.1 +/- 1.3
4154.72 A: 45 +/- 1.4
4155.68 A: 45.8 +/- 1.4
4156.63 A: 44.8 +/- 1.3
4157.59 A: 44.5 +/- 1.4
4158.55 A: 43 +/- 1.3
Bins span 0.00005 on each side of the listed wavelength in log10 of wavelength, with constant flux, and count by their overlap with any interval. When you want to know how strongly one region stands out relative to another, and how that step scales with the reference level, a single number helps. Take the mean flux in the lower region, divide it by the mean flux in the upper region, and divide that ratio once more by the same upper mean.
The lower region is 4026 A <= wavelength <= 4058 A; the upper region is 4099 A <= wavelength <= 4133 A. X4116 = 0.0281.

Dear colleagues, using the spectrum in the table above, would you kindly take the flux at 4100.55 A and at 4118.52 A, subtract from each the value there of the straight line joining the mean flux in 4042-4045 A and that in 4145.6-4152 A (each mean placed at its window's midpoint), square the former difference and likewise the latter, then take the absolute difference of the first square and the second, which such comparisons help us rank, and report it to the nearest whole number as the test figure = 29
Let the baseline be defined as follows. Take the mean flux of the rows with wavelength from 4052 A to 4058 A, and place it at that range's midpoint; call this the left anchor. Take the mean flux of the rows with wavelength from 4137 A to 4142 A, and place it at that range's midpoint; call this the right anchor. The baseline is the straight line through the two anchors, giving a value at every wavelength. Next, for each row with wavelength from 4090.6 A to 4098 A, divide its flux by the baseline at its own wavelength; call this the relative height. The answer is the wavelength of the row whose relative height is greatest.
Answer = 4091.11 A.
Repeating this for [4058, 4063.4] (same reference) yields 4060.15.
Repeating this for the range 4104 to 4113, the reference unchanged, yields 4111.89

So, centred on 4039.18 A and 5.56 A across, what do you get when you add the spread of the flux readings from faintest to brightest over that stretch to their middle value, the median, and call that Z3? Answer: 50.9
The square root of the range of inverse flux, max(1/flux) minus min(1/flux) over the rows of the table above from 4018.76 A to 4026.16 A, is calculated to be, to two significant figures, 0.043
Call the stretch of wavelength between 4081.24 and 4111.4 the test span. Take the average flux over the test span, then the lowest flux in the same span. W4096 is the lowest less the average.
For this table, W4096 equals -18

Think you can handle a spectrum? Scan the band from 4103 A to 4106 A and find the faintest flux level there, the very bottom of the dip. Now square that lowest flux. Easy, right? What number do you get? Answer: 506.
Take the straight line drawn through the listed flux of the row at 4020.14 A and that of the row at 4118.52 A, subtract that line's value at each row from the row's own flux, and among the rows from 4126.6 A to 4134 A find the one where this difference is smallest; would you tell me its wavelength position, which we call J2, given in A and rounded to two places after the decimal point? 4129.92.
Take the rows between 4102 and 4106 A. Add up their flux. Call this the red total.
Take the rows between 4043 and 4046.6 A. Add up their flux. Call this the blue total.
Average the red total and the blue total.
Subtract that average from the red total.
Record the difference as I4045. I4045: -36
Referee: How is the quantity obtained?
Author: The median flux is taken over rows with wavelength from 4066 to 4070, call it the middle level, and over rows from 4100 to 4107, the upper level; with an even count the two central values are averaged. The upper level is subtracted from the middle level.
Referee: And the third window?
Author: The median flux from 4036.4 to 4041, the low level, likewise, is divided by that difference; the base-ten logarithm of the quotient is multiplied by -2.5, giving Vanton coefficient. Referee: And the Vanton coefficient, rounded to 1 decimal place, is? -1.4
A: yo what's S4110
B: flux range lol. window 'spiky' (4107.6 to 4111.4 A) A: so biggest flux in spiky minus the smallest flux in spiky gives 2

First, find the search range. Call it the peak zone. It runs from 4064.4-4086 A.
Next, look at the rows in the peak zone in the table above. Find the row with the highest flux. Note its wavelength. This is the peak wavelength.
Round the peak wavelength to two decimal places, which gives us 4072.32 A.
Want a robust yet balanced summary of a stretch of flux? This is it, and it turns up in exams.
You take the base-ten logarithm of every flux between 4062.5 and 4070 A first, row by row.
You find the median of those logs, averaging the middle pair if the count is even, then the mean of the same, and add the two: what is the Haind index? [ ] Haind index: 3.31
